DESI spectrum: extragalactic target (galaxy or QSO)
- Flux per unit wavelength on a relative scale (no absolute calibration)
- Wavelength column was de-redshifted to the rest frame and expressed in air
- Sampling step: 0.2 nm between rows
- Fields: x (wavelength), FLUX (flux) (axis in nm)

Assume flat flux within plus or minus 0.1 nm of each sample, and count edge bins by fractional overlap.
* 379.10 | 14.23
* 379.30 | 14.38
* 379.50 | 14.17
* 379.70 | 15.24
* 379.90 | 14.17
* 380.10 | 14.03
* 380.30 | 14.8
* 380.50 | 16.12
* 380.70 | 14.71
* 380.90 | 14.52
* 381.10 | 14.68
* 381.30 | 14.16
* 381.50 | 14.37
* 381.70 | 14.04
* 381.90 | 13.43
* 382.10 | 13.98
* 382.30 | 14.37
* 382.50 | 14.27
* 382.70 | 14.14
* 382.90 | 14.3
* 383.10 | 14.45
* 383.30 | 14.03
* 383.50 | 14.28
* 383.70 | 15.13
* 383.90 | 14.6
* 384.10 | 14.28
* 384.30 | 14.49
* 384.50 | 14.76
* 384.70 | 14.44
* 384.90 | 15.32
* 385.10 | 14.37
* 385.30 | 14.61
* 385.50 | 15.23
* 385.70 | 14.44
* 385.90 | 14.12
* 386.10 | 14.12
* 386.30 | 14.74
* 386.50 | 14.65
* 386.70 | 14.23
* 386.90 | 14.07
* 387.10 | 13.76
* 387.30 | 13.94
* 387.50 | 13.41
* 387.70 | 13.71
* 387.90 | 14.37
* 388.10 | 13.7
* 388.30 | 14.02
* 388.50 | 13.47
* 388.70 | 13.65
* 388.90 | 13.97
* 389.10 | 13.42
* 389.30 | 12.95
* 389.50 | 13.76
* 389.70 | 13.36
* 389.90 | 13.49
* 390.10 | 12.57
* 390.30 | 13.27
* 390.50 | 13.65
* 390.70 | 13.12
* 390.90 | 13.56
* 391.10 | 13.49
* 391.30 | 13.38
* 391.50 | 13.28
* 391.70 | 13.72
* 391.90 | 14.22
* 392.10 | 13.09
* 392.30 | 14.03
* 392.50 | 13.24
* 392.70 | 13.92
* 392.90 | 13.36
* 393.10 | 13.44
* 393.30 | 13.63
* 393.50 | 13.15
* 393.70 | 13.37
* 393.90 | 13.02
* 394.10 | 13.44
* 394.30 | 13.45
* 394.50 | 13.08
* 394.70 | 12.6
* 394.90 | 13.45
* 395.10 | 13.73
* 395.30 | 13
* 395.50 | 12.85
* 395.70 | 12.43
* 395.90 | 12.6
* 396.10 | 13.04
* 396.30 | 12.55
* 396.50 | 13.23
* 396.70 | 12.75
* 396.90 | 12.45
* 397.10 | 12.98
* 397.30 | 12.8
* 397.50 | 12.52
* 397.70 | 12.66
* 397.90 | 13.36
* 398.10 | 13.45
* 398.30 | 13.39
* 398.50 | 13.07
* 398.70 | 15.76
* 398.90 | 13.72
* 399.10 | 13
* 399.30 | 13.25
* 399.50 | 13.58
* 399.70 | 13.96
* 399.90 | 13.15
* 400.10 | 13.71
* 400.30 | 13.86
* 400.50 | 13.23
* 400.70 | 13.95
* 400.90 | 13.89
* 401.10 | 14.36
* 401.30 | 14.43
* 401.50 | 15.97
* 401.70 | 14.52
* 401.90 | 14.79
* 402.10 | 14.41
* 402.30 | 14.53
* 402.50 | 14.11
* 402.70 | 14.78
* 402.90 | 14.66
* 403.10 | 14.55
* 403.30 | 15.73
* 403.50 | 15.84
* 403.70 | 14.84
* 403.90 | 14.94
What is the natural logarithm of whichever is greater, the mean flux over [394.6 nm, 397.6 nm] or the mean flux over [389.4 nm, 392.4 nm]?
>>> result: 2.60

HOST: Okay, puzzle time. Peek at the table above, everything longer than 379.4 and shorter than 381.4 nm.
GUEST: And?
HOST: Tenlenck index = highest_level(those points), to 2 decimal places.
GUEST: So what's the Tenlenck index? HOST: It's 16.12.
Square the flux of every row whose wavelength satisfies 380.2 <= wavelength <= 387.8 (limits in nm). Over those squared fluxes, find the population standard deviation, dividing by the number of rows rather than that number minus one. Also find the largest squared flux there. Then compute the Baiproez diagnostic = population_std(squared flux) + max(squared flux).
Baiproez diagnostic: 275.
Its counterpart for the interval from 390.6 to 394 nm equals 211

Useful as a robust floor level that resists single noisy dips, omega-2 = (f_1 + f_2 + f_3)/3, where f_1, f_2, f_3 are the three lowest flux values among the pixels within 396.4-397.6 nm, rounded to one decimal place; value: 12.6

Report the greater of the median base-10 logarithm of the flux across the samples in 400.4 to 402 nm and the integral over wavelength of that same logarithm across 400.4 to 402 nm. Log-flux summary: 1.85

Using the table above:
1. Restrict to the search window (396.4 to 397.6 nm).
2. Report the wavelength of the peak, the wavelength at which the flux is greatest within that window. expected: 396.50 nm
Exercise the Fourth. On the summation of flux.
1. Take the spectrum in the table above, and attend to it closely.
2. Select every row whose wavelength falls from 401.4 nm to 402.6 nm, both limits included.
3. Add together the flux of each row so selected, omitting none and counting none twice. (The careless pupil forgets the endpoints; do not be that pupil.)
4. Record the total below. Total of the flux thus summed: 88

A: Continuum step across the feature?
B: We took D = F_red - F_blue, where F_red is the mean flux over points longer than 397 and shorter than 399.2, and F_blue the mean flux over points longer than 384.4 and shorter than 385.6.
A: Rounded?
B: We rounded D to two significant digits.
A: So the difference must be -1.5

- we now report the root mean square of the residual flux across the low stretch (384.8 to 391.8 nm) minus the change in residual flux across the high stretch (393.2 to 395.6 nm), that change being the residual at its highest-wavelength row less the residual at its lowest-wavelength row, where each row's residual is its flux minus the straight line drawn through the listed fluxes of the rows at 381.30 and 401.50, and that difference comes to 2.2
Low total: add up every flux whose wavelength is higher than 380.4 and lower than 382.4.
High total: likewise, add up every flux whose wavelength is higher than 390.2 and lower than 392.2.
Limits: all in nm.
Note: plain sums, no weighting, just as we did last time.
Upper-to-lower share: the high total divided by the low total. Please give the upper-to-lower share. 0.93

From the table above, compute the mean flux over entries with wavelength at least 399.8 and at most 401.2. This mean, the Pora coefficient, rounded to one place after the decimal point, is 13.7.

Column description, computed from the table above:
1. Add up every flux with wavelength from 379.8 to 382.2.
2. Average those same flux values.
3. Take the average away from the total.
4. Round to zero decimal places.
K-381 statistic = 159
